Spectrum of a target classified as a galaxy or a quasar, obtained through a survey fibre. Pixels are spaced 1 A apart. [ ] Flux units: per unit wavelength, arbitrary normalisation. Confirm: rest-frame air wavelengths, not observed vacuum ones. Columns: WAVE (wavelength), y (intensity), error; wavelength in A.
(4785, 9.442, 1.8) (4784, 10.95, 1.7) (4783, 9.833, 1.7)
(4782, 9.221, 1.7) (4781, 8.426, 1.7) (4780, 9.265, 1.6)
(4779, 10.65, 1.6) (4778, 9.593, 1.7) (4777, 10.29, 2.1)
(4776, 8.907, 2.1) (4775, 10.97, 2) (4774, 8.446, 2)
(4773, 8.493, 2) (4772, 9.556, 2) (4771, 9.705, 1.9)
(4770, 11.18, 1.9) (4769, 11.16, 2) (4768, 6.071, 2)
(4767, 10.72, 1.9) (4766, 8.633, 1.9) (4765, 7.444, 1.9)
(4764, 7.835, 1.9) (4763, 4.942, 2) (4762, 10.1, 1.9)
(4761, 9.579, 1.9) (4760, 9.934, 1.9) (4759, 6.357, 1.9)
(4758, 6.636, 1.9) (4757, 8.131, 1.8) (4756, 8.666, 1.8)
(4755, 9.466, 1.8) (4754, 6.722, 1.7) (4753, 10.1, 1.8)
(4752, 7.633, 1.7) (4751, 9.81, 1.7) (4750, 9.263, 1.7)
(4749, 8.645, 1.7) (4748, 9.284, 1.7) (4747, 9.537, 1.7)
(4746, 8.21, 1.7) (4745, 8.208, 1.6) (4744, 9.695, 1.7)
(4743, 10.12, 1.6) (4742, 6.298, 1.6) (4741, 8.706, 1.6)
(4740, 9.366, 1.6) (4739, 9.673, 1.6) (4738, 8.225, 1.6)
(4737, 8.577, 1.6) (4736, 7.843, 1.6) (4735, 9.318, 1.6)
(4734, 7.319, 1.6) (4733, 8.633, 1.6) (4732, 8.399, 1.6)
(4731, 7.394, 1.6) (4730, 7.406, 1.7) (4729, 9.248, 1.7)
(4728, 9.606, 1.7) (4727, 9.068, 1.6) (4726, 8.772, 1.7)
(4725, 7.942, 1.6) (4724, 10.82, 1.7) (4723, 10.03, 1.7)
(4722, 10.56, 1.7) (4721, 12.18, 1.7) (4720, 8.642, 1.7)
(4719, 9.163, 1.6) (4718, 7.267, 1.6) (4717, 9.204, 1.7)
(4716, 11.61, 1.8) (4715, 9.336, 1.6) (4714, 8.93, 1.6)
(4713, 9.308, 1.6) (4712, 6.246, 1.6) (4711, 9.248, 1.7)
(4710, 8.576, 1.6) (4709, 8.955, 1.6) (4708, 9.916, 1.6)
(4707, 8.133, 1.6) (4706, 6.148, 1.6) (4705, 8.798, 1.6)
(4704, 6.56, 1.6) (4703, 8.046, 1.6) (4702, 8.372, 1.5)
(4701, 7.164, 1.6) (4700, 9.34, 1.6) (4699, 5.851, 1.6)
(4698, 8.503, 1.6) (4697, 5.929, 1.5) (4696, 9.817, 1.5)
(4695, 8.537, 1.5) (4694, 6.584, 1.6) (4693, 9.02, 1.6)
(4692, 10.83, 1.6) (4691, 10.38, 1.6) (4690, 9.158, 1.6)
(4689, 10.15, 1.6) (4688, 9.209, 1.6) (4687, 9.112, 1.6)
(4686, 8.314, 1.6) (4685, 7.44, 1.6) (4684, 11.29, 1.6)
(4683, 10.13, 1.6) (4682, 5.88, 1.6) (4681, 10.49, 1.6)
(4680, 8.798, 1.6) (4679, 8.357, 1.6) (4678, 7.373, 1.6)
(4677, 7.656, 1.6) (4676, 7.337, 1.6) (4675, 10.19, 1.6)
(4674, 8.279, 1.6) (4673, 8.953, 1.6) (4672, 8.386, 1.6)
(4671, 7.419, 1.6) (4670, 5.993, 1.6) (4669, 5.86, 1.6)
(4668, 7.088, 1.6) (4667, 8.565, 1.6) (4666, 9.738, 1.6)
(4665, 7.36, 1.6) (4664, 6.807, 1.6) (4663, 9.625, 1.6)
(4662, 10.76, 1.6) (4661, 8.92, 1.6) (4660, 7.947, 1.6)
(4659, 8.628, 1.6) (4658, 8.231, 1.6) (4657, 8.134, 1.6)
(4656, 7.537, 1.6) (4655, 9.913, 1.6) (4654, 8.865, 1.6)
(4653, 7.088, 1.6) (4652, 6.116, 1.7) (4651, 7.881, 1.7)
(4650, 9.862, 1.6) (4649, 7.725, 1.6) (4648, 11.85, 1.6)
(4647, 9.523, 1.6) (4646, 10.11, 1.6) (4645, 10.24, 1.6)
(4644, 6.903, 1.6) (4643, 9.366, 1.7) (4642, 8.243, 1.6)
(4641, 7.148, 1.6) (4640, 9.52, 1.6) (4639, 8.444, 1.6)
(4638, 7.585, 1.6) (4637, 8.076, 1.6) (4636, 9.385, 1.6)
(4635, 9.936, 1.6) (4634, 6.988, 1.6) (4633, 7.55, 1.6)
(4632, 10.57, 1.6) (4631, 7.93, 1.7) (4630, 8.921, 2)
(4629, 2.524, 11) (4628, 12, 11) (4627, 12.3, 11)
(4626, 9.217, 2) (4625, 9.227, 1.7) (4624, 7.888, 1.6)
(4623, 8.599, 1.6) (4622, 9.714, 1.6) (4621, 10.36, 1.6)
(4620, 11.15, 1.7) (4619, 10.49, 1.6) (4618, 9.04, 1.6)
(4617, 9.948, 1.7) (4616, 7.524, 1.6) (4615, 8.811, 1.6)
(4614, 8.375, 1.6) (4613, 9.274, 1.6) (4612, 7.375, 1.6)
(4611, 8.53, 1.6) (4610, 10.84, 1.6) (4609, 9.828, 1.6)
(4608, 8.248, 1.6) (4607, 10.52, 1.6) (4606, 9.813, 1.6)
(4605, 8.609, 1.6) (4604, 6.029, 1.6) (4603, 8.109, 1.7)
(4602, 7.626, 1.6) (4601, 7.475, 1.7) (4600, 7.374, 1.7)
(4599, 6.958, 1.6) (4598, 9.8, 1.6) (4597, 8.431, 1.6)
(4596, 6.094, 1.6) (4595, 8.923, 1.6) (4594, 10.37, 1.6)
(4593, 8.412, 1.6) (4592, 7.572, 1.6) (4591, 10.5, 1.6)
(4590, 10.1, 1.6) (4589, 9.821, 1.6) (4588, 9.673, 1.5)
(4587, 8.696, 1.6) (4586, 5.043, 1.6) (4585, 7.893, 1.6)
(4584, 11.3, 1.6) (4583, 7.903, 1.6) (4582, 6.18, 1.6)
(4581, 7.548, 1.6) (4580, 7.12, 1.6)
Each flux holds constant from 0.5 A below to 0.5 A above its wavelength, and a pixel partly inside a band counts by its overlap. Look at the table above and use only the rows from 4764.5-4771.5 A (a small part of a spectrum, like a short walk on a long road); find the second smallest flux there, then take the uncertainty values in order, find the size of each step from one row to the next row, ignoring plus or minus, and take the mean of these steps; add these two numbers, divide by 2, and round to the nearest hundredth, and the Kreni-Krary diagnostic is 3.74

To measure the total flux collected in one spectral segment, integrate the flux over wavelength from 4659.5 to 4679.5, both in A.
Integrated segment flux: 163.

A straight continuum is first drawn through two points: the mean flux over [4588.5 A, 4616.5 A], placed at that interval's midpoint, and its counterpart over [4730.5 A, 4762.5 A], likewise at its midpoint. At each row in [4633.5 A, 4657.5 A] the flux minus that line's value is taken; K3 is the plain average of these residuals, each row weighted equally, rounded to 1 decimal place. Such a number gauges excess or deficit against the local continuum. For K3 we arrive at 0.0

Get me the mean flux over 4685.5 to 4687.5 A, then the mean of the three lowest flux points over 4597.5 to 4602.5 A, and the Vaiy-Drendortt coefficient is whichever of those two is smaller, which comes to 7.3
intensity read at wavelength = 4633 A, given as 7.55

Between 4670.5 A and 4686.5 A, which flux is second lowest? 7.337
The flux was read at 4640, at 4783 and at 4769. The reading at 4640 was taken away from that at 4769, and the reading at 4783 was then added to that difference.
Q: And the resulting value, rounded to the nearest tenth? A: 11.5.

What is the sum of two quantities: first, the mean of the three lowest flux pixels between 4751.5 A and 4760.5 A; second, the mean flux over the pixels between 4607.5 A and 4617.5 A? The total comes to 15.4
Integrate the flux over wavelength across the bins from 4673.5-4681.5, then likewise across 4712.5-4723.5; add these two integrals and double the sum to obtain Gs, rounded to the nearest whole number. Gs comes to 349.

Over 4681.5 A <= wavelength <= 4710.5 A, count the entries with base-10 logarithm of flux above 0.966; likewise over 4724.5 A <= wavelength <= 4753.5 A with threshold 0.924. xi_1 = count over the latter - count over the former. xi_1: 11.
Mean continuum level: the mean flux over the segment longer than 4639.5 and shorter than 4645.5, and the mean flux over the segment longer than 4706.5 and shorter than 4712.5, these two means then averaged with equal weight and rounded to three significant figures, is 8.54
